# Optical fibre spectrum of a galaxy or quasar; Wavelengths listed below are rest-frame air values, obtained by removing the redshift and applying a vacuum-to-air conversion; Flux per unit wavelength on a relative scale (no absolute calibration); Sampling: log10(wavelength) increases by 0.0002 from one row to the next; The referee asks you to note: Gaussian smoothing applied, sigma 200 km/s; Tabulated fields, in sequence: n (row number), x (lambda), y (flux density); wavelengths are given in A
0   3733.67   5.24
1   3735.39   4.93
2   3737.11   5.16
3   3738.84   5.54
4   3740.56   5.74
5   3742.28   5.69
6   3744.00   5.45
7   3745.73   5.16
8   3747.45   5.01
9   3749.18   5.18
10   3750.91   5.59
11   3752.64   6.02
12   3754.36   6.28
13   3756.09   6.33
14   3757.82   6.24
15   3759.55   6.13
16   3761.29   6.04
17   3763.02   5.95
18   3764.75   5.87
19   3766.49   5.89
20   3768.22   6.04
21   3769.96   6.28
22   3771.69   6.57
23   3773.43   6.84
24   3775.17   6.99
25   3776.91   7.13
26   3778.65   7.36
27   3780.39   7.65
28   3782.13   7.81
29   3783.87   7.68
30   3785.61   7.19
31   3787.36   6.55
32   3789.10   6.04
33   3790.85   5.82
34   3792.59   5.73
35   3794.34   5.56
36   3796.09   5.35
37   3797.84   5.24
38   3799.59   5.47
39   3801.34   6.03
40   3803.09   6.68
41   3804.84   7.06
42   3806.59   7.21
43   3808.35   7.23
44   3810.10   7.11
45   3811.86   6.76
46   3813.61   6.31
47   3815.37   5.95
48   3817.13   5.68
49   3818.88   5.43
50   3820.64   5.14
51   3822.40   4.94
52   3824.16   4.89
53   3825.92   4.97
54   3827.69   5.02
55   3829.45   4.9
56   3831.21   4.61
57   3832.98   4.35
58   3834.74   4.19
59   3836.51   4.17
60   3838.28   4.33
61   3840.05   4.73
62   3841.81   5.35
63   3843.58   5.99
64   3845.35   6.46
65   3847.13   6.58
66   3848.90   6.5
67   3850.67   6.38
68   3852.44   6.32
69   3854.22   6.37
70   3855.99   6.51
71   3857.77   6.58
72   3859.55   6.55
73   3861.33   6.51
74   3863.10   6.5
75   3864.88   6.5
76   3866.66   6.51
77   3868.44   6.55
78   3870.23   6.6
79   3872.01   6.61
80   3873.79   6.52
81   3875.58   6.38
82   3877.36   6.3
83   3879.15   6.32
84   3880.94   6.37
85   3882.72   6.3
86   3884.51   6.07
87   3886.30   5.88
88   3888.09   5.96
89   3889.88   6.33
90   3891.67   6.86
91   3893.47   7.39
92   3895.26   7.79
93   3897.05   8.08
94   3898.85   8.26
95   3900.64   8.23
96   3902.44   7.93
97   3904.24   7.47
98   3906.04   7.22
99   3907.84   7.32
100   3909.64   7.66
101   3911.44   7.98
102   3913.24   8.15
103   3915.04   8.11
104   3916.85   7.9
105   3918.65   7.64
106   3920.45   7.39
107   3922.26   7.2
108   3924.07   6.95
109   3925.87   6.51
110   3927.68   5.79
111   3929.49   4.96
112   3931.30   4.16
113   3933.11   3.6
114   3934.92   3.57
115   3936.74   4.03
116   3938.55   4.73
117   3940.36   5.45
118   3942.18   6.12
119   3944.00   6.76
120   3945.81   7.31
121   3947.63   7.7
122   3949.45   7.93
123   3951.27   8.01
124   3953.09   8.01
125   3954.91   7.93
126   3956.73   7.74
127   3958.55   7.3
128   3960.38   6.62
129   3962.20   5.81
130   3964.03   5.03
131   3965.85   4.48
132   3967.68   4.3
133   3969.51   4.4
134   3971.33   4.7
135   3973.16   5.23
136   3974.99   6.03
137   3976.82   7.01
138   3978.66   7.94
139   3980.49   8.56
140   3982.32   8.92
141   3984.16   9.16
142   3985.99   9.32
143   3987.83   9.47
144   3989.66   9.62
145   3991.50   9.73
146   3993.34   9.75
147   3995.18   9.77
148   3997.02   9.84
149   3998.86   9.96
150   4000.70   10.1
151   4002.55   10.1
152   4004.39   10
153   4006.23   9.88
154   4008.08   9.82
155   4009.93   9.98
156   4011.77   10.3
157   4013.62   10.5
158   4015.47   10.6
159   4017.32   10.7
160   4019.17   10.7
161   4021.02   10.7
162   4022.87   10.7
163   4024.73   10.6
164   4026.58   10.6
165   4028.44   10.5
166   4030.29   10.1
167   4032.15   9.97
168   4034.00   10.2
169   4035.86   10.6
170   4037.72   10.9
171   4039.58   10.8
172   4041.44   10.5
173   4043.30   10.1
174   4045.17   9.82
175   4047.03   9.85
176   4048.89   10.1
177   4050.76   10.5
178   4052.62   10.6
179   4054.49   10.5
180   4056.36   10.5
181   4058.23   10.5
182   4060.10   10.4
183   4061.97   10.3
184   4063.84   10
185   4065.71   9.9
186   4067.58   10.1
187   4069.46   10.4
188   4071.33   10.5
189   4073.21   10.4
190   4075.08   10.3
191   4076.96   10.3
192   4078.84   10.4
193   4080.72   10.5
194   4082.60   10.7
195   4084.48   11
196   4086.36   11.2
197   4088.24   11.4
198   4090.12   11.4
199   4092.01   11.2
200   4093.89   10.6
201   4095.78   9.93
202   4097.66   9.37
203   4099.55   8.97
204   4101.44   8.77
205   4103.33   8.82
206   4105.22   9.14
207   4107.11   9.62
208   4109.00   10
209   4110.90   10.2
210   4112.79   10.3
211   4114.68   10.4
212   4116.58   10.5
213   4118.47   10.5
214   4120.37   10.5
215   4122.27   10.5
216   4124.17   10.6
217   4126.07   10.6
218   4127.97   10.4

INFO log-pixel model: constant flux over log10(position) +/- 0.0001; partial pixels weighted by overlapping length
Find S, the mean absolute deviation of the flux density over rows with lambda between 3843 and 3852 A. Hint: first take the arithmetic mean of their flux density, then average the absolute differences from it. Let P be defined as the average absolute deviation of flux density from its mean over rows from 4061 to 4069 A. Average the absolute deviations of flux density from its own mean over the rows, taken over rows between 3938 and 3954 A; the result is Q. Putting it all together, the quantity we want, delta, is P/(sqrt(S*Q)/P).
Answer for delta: 0.0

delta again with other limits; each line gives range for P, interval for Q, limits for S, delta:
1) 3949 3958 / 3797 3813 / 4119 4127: 0.0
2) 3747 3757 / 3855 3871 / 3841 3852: 2.1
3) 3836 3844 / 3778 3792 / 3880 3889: 1.1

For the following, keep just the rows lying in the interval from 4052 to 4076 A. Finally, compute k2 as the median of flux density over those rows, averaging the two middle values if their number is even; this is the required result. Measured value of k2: 10.4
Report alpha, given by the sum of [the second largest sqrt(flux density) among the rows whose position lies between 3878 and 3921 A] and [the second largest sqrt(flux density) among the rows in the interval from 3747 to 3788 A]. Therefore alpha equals 5.64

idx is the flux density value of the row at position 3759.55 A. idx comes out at 6.13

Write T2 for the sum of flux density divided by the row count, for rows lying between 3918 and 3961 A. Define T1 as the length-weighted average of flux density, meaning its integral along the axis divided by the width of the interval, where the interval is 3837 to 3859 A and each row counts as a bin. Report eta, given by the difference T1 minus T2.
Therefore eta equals 0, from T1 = 6.0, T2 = 6.4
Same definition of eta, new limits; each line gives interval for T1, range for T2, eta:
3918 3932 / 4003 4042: -4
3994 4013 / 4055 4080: 0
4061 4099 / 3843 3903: 4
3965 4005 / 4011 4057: -2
